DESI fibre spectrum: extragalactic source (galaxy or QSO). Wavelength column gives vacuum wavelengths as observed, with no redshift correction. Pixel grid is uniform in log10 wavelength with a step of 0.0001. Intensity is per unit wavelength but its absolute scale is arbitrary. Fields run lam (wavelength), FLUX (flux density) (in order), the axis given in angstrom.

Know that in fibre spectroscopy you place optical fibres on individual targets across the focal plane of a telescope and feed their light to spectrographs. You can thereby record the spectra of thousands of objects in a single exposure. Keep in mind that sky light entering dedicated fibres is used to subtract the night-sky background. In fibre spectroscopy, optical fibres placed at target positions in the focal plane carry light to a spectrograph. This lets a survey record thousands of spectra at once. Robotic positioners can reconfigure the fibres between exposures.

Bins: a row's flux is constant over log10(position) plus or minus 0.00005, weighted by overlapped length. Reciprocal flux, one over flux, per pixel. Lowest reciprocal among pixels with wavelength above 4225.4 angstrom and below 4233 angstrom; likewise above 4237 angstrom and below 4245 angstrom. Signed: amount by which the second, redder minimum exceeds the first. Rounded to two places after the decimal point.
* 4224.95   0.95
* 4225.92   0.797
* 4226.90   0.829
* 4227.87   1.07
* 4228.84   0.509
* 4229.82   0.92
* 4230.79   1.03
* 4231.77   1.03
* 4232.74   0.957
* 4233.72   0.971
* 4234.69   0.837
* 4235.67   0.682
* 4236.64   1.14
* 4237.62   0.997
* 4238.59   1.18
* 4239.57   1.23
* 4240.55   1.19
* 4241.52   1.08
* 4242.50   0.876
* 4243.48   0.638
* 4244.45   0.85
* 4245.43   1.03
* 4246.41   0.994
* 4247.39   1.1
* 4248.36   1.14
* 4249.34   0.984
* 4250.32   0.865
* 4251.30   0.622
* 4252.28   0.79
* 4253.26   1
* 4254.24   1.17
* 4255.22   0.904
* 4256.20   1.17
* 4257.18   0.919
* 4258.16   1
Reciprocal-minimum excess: -0.12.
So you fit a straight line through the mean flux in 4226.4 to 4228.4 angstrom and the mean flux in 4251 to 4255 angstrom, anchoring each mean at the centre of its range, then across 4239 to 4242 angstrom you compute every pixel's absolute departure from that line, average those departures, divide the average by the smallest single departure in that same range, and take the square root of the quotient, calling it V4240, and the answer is 1.24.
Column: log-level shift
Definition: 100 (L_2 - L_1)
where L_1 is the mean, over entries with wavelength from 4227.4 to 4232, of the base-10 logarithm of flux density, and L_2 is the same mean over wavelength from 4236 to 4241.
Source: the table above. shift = 11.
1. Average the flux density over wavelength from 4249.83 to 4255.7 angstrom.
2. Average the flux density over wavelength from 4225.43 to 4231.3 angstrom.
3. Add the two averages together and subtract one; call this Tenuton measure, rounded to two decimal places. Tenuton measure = 0.75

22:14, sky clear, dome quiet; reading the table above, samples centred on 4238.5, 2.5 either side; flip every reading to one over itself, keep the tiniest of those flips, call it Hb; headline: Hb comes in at 0.81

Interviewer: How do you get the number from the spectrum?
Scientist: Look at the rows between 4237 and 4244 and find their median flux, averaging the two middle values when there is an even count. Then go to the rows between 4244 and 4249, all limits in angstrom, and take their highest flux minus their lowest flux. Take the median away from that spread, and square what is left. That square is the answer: 0.62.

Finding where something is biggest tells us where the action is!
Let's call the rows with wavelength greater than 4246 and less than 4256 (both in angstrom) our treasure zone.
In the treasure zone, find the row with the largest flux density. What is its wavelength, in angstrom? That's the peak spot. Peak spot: 4254.24 angstrom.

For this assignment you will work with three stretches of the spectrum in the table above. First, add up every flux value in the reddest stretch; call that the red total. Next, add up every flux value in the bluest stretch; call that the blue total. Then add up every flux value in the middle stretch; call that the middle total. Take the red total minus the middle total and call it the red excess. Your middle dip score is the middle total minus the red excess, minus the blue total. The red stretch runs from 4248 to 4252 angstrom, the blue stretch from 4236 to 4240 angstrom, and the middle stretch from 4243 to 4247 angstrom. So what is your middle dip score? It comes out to -1.1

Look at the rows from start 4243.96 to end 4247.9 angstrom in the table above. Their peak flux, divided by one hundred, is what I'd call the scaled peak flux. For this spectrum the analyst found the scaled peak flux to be 0.0110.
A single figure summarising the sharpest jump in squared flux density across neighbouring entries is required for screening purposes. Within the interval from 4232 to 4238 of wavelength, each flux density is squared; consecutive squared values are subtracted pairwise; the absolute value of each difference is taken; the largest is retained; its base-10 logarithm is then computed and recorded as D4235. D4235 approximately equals -0.08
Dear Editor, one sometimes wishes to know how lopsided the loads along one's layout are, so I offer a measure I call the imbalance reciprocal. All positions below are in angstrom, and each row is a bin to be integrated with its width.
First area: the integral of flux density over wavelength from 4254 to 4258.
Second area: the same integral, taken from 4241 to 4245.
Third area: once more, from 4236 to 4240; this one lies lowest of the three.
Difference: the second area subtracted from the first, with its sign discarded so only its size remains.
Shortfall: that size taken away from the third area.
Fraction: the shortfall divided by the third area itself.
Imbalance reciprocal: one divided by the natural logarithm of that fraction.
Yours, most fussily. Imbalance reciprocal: -6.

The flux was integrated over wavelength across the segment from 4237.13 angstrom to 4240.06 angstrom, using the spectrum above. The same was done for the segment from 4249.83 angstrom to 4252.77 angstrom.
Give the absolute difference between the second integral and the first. 1.10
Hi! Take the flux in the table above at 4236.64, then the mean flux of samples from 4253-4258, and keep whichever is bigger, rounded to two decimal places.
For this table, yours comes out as 1.14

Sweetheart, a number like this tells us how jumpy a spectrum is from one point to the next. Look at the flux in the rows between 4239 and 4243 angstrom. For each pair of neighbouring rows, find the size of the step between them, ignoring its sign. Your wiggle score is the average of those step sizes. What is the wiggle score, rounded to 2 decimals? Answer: 0.12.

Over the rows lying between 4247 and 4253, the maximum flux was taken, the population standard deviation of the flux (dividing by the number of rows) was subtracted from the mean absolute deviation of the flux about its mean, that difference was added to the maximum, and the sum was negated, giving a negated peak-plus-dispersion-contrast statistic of -1.12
